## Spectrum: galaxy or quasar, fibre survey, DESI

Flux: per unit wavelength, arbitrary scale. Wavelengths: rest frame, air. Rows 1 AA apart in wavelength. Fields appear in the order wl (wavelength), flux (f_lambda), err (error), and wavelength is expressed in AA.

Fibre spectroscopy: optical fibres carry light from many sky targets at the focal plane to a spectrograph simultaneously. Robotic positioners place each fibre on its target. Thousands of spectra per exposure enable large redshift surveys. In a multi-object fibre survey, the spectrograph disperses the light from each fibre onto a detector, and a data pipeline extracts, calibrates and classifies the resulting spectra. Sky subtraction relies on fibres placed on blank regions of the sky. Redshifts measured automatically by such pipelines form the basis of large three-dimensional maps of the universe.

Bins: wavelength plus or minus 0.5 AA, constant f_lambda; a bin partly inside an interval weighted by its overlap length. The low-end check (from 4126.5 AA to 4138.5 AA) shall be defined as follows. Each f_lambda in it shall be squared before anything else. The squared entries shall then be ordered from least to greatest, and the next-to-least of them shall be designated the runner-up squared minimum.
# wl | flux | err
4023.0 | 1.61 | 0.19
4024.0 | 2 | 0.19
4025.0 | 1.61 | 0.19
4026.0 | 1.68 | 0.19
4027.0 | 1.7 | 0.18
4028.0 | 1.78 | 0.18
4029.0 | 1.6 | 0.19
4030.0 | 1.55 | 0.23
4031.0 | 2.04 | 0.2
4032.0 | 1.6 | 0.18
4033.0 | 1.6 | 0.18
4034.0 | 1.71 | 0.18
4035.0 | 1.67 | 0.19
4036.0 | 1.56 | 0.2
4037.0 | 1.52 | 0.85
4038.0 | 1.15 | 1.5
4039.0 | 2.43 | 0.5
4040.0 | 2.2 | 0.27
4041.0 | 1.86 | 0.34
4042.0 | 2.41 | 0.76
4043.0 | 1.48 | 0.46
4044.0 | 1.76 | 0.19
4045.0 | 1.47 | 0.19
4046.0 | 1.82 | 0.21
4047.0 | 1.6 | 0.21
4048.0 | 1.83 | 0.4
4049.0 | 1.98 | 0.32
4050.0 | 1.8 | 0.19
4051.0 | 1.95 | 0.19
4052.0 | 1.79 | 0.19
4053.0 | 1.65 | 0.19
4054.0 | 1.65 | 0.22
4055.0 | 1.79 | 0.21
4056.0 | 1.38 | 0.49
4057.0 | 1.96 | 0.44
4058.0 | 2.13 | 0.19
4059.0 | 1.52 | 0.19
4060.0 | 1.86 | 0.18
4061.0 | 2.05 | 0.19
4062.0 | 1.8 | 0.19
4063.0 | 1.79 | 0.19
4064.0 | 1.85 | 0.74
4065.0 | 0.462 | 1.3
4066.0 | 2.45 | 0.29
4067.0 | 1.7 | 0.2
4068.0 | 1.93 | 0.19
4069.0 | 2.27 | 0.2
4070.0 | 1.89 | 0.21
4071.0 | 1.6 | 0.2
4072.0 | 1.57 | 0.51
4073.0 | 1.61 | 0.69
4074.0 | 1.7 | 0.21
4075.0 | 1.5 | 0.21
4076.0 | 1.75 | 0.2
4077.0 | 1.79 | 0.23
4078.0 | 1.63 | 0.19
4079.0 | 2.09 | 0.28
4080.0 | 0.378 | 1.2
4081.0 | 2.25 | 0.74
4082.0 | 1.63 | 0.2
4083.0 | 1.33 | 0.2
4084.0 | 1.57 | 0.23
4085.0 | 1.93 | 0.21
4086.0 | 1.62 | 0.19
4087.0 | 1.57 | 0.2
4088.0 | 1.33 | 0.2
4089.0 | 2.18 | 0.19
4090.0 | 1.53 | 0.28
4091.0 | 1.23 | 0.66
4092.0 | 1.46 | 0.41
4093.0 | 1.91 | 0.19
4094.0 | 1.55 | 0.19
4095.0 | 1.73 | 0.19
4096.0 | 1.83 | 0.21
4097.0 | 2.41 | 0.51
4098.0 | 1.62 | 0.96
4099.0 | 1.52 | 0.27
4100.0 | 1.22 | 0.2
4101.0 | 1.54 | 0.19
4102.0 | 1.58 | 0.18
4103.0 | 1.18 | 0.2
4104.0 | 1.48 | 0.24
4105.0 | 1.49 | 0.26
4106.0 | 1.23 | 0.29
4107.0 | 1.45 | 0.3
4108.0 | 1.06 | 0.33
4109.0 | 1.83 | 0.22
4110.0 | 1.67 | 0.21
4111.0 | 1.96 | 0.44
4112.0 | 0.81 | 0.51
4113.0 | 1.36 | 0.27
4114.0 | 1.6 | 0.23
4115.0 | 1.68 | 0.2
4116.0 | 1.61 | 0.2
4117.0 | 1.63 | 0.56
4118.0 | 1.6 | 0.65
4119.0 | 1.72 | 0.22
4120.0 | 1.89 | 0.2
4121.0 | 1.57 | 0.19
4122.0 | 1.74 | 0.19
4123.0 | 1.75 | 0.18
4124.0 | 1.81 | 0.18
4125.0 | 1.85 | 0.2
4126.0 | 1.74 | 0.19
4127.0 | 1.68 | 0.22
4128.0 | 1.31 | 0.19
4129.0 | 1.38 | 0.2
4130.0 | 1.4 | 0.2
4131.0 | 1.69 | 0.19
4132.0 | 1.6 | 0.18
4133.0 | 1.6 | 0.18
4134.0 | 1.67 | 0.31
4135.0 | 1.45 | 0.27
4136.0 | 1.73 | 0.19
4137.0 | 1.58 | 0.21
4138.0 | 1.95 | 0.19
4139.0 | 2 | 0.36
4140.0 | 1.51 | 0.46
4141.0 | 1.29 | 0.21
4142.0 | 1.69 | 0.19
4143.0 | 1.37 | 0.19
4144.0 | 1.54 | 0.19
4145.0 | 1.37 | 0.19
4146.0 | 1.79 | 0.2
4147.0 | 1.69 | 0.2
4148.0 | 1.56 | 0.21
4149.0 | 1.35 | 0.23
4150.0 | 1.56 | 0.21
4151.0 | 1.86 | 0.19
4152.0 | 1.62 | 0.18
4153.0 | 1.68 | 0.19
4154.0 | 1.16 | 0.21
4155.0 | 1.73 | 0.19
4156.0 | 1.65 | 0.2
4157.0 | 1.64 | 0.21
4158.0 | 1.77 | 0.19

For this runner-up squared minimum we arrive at 1.90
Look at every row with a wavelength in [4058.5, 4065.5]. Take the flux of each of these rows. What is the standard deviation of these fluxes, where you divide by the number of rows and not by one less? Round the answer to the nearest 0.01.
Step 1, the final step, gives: 0.49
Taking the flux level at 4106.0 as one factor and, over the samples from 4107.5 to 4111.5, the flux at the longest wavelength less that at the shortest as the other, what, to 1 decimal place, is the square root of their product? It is 1.1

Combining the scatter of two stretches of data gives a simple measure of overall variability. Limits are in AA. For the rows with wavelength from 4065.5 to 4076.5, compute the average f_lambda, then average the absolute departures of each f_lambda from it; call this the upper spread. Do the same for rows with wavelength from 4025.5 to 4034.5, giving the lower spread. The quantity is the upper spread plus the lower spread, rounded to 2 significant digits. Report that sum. 0.33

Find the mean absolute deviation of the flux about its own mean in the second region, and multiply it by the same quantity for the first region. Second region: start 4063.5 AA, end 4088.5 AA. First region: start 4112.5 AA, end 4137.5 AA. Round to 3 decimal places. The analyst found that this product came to 0.035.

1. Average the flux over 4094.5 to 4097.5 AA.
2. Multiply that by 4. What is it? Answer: 8.0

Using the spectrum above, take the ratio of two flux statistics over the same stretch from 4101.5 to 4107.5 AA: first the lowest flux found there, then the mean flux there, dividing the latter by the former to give 1.19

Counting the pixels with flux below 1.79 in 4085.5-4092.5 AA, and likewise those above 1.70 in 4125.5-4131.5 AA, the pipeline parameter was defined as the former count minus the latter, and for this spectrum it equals 5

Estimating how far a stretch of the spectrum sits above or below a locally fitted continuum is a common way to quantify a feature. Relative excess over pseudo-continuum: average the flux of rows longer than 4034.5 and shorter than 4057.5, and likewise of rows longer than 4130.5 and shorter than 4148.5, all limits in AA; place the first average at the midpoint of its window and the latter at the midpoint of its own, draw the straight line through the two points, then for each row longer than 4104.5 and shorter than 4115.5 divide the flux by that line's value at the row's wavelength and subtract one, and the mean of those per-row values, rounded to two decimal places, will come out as -0.12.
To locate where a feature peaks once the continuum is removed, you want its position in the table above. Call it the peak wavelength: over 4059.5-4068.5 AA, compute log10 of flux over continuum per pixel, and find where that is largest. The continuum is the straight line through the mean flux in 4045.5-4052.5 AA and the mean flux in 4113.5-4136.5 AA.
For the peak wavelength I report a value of 4066.0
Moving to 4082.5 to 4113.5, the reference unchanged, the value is 4097.0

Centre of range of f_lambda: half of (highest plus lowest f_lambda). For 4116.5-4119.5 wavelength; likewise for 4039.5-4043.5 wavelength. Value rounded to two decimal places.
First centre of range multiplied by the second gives 3.23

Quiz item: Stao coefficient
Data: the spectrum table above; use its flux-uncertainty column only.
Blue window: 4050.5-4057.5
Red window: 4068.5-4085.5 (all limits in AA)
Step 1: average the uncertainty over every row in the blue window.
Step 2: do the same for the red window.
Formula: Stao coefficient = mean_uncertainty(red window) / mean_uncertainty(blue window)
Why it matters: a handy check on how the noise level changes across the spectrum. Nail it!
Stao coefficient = 1.3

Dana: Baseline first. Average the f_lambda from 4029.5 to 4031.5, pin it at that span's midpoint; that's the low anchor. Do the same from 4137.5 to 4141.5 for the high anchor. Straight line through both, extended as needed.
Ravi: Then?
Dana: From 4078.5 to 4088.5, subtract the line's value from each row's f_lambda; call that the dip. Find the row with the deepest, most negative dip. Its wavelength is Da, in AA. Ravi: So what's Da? 4080.0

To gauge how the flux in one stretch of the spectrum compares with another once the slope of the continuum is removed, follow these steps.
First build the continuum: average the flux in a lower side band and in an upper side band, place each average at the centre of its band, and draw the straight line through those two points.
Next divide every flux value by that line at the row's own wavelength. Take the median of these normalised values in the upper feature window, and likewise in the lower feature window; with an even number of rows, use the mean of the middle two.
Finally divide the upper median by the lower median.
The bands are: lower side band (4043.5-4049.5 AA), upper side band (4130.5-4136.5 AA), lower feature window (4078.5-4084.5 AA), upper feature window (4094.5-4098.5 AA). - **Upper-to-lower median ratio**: 1.12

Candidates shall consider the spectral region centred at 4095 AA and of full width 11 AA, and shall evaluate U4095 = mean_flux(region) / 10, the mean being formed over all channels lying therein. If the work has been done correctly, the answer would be 0.164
